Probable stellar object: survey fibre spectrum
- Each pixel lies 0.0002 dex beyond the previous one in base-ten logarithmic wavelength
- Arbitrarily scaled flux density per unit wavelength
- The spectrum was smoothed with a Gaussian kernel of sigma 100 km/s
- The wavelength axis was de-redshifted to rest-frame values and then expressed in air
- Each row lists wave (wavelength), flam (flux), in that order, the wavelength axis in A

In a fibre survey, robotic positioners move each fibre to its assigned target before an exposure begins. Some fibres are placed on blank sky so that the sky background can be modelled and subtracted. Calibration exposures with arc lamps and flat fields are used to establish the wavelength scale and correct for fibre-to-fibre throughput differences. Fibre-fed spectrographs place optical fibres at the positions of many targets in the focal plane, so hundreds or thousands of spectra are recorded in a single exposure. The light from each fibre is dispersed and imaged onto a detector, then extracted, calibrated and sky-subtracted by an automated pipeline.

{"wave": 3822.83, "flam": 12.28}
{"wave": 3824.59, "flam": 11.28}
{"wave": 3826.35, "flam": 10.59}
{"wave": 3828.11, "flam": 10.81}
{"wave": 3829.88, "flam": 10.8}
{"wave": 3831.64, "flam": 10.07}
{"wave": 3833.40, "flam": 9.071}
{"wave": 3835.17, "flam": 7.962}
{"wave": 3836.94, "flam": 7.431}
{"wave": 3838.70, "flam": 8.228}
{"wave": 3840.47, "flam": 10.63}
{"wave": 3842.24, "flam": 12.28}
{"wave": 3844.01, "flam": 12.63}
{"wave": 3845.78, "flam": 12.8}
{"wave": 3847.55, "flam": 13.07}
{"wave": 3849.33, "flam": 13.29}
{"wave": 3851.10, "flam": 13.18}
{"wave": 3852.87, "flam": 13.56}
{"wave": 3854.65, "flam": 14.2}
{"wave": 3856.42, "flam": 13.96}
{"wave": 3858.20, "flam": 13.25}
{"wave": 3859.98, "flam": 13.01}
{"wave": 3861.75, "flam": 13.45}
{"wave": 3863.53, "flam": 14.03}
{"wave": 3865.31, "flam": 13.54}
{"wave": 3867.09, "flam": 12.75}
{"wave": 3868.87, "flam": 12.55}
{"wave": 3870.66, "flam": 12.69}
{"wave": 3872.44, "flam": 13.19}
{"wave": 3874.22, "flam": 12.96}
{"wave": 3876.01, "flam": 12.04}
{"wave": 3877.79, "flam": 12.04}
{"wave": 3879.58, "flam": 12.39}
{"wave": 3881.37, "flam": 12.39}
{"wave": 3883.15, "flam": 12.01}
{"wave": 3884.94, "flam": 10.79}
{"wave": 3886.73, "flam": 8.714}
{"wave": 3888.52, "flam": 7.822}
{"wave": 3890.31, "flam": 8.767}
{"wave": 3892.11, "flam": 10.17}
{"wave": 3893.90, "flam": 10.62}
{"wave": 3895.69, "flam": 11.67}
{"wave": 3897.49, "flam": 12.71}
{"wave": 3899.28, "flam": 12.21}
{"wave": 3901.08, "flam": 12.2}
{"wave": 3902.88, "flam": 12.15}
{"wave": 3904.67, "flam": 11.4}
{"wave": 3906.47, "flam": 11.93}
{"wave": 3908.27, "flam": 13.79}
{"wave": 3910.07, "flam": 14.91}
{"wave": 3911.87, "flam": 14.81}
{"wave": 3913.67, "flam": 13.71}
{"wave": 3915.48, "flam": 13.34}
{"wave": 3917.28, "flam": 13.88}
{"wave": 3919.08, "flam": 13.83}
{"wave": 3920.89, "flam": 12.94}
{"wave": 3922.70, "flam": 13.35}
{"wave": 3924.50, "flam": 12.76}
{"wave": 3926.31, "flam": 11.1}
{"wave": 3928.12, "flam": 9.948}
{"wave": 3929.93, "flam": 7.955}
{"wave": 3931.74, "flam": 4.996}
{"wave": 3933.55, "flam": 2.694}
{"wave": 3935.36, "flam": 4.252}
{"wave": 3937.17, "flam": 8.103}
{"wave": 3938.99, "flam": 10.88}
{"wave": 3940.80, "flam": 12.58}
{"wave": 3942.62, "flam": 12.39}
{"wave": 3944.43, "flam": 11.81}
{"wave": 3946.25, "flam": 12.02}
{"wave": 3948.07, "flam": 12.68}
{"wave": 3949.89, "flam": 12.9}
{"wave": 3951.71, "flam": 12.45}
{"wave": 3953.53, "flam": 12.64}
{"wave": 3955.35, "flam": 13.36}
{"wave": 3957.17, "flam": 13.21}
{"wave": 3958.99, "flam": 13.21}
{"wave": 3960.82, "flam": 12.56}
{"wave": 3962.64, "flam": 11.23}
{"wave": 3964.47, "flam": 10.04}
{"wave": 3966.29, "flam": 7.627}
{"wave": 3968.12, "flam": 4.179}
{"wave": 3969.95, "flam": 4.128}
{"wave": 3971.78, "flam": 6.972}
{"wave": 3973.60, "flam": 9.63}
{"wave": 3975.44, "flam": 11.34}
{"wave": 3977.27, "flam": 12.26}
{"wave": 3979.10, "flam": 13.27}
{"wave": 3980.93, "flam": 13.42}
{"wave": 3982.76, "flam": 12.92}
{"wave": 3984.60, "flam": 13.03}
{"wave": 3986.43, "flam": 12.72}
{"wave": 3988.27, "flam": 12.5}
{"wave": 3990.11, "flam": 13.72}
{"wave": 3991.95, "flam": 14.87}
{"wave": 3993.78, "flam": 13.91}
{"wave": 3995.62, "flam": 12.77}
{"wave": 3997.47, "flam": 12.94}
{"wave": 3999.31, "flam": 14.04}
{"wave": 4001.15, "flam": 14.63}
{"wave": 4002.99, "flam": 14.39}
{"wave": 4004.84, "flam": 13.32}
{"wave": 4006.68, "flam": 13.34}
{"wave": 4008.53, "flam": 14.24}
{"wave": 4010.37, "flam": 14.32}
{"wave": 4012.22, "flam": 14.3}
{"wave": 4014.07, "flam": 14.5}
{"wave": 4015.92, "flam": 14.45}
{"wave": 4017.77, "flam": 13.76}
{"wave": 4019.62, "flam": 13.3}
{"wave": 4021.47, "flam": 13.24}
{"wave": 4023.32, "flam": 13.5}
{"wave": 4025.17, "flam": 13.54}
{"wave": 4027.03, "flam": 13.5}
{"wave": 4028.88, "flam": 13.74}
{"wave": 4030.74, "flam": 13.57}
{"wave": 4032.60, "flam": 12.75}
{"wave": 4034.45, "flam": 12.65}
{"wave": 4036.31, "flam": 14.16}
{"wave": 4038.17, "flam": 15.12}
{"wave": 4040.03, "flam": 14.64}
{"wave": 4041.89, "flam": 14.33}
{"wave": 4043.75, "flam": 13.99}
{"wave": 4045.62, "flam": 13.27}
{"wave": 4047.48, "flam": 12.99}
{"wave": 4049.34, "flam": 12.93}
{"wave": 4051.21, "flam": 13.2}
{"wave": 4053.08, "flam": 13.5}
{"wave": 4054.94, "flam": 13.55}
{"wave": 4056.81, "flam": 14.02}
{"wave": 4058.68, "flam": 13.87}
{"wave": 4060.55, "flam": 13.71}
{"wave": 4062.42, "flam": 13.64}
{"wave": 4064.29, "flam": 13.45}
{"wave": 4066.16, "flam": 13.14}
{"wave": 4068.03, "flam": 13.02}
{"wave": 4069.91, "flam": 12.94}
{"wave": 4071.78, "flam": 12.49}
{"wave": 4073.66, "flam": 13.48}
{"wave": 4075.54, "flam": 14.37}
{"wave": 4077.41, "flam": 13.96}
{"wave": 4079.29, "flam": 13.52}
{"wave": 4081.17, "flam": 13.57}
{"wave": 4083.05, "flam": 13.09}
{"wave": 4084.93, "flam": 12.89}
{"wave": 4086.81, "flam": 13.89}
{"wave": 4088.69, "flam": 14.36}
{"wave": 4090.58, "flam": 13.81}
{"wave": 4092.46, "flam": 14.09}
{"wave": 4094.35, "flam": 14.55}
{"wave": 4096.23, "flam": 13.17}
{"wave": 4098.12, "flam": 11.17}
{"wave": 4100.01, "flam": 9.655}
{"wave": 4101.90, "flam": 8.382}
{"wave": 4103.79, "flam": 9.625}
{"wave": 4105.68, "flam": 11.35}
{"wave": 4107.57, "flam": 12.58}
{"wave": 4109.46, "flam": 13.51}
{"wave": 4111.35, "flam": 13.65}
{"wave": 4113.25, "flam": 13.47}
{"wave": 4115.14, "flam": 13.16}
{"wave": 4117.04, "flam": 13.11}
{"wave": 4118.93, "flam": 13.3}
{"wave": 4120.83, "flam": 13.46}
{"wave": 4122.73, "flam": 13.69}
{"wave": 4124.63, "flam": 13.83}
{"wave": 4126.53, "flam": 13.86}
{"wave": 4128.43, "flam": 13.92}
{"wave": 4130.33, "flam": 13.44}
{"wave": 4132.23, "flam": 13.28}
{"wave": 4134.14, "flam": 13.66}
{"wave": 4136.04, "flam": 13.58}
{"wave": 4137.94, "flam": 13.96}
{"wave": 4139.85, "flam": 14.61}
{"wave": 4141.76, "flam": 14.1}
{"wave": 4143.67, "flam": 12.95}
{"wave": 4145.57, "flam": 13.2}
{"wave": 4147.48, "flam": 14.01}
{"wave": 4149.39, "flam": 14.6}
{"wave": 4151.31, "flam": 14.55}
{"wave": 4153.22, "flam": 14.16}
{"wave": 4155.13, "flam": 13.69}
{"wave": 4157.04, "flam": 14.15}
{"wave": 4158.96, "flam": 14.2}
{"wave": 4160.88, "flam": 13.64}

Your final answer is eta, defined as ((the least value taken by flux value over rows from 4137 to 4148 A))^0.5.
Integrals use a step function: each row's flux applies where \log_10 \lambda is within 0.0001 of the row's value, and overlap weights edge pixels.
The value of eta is 3.60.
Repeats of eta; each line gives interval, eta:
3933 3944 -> 1.64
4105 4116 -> 3.37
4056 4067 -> 3.62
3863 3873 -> 3.54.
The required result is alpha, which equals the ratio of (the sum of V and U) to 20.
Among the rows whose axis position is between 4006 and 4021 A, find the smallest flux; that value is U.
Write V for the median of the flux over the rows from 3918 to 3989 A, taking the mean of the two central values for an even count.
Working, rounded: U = 13.3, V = 12.4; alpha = 1.28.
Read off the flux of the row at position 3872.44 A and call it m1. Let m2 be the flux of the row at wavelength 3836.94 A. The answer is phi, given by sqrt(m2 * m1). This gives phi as 9.9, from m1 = 13.19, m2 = 7.431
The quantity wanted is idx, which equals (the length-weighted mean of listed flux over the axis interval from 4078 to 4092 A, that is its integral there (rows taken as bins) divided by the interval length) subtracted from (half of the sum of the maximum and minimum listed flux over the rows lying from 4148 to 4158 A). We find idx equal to 0.5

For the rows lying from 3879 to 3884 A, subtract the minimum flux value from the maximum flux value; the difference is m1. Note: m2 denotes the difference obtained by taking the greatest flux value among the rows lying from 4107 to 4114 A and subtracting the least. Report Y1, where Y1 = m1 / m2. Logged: 0.36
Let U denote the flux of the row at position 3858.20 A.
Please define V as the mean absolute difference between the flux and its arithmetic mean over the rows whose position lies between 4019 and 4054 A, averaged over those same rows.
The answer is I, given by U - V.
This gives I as 12.8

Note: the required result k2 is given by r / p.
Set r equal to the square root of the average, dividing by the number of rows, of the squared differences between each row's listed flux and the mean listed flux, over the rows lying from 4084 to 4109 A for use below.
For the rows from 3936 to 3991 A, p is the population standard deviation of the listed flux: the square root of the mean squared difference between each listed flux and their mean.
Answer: 0.8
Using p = 2.6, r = 2.0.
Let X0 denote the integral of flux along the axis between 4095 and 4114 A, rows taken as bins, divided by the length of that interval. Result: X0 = 11.7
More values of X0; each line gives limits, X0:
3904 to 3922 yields 13.5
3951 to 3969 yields 11.0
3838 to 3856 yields 12.5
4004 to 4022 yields 13.9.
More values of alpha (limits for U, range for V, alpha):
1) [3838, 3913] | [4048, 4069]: 1.07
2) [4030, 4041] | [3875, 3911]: 1.23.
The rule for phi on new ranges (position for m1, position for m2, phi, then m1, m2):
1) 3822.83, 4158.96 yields 13.2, 12.28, 14.2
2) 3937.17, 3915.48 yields 10.4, 8.103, 13.34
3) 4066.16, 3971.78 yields 9.6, 13.14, 6.972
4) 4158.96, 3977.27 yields 13.2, 14.2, 12.26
